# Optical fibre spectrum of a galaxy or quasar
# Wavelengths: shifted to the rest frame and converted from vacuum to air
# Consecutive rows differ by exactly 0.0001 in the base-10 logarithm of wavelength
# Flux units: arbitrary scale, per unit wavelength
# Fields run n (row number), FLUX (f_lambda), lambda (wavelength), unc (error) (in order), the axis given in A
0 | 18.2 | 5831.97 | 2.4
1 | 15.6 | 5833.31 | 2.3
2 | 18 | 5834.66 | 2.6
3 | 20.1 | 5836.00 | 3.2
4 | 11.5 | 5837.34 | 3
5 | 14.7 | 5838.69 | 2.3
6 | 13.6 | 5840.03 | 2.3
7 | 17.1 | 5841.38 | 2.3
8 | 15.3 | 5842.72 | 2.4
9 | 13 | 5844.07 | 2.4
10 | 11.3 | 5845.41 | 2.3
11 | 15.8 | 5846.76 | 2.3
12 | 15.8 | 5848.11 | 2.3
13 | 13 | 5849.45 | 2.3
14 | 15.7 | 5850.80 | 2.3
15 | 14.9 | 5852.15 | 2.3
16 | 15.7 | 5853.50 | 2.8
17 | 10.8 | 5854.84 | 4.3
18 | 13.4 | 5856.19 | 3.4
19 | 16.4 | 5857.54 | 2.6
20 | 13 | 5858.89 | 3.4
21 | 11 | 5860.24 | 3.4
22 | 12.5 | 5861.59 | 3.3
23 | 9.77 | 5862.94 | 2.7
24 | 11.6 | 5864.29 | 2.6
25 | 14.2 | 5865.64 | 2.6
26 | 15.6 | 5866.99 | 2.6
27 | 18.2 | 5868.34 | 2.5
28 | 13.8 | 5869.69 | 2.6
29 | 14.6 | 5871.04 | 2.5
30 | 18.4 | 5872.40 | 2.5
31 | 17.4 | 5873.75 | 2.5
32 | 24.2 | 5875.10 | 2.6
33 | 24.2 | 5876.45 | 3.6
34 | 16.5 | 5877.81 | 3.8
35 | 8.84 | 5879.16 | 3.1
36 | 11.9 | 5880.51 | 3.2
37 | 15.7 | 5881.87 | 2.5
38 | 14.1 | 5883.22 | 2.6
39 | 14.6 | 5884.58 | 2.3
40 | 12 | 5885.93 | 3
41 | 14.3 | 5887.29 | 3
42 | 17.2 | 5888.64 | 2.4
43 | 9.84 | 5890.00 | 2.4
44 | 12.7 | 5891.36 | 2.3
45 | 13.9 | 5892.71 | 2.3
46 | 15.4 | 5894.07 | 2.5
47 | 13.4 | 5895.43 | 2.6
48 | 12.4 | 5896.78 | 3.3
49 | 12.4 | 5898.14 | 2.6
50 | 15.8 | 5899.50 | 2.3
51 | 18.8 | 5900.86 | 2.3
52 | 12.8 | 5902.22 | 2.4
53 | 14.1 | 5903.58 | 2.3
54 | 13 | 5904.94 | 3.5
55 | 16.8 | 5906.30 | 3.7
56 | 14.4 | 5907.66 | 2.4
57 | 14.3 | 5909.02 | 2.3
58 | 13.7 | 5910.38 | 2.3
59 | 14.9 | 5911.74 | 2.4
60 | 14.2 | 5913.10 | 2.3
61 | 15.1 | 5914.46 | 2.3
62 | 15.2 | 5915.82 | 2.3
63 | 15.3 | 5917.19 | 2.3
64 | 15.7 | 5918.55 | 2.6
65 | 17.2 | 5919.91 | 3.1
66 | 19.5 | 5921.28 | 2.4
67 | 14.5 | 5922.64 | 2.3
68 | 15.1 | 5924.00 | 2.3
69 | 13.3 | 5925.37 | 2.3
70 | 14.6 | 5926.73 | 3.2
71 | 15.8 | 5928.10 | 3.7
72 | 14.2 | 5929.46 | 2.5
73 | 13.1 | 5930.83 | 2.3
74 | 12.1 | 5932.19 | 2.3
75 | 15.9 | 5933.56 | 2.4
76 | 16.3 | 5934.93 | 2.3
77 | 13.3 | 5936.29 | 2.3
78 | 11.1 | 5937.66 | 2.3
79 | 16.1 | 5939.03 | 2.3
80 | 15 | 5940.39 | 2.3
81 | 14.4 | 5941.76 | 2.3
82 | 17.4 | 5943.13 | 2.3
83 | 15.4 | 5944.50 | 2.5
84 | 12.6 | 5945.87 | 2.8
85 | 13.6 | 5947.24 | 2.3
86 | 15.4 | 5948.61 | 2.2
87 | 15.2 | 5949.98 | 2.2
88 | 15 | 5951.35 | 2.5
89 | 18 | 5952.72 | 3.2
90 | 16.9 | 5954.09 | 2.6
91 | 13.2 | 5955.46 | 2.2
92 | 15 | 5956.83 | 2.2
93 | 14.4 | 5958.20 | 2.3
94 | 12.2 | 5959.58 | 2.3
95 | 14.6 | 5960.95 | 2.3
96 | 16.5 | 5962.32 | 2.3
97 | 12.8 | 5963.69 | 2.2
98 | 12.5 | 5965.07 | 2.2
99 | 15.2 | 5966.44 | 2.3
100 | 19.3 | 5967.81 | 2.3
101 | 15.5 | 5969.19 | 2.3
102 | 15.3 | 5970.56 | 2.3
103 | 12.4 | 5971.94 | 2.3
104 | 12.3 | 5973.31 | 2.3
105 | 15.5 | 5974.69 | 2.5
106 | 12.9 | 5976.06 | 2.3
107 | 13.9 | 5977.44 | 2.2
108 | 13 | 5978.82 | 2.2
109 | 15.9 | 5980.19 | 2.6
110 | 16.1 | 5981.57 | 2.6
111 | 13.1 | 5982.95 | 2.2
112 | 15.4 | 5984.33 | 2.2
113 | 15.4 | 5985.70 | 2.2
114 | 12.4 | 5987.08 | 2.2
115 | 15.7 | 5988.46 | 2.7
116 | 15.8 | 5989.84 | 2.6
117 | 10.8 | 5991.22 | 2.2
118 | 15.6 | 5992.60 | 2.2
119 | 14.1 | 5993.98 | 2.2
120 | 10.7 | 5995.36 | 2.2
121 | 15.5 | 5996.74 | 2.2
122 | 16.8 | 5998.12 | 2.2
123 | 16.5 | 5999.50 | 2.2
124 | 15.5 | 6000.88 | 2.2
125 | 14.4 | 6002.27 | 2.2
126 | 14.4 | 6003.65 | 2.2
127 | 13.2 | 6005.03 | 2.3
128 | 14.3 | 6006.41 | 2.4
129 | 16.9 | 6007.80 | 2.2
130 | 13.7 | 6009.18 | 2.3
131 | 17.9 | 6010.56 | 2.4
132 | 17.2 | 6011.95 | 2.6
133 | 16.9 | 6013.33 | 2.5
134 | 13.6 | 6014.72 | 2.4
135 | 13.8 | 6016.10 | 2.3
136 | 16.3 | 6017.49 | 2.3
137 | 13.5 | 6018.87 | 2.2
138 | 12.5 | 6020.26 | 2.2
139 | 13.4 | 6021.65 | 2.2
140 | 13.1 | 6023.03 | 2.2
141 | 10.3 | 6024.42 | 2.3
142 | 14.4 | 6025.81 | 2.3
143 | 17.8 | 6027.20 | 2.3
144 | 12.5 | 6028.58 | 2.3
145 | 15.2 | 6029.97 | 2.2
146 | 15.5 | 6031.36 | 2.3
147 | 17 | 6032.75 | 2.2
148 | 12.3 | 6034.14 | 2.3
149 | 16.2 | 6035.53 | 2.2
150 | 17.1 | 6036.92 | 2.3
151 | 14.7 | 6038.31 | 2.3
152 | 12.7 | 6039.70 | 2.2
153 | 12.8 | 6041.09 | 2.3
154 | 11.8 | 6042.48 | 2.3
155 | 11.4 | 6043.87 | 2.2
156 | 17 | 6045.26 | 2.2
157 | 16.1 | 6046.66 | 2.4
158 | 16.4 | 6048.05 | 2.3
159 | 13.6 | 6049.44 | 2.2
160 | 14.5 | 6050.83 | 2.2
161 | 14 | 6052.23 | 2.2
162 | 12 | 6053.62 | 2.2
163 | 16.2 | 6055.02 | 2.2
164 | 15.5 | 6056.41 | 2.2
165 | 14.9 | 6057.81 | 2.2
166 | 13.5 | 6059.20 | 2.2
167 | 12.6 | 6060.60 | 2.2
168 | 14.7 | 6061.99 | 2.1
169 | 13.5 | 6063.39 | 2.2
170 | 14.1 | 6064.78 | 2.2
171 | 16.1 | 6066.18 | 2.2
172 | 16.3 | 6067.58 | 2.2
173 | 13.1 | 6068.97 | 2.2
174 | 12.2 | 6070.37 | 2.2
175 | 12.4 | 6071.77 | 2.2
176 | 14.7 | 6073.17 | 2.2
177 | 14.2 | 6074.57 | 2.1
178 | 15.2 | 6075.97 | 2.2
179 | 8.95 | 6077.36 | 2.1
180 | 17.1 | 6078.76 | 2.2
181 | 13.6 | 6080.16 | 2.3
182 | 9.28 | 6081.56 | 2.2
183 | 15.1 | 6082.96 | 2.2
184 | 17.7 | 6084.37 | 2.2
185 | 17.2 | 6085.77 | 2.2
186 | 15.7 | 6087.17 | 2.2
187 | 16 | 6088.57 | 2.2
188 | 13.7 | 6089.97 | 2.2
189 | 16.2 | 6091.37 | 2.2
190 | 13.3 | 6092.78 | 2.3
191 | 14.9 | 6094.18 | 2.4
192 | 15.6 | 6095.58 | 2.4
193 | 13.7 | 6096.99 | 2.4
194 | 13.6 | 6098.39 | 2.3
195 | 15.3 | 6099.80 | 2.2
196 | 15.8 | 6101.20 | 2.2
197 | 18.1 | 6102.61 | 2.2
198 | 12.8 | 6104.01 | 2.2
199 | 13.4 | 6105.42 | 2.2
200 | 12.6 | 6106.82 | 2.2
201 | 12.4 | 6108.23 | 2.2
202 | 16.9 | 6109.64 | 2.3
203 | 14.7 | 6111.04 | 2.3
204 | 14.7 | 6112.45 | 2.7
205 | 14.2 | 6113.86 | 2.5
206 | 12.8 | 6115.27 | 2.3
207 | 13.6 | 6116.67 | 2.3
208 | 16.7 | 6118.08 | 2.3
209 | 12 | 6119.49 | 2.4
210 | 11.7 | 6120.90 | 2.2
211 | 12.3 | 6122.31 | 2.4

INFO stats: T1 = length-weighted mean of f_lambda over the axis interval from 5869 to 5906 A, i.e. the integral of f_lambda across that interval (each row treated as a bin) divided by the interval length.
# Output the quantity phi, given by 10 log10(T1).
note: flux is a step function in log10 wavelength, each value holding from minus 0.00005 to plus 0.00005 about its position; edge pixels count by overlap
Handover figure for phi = 11.74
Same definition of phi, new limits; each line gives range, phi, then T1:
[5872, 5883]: 12.30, 17.0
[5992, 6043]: 11.64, 14.6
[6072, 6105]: 11.66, 14.6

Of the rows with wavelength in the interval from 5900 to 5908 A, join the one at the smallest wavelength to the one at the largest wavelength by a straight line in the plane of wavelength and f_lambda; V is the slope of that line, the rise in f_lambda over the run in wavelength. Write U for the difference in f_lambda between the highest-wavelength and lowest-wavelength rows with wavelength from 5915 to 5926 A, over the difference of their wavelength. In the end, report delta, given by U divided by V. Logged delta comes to 0.3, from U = -0.2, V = -0.6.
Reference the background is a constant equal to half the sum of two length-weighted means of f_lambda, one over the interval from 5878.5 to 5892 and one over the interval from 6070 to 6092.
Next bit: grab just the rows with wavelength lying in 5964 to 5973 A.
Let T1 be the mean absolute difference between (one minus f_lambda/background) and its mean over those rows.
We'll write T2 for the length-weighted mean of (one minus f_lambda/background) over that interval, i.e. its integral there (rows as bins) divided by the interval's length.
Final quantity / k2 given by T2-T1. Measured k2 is -0.20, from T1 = 0.125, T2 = -0.08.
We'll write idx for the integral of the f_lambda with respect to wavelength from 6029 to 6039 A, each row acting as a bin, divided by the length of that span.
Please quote 15.34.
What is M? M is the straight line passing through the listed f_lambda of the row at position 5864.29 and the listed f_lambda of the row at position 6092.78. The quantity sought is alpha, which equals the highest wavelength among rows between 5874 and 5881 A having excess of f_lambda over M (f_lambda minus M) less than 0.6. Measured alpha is 5880.51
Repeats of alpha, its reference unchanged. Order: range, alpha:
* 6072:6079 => 6077.36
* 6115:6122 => 6120.90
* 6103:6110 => 6108.23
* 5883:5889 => 5885.93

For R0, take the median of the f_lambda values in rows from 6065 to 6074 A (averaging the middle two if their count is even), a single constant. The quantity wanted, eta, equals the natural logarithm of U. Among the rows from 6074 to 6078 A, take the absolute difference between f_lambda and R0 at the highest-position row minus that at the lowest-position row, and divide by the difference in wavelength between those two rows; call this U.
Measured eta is 0.51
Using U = 1.7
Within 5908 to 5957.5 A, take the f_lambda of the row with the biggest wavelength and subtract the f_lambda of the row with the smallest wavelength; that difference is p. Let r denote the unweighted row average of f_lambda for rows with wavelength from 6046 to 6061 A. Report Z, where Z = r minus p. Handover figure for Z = 13.8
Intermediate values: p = 0.7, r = 14.5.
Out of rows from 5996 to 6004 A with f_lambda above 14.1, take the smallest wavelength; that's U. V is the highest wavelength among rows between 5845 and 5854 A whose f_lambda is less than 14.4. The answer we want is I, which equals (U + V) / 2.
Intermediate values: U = 5996.74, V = 5849.45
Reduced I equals 5923.1 A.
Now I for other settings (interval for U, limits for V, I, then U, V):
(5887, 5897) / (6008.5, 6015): 5951.0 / 5887.29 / 6014.72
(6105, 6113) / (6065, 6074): 6090.7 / 6109.64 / 6071.77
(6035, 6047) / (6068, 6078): 6056.4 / 6035.53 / 6077.36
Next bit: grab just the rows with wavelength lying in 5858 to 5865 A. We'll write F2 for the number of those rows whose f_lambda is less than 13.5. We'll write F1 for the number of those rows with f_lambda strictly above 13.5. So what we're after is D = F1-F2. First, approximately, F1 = 0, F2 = 5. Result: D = -5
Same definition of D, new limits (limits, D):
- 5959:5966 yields -1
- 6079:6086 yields 3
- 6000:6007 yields 3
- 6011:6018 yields 5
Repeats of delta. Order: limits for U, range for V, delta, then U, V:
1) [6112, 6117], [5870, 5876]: -0.1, -0.3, 2.4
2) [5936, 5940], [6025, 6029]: -1.5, 1.0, -0.7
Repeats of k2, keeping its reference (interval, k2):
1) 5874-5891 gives -0.37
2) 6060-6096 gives -0.17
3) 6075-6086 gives -0.23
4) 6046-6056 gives -0.17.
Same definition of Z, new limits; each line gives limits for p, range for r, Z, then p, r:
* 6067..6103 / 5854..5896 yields 12.7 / 1.8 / 14.5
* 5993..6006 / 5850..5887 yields 15.7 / -0.9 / 14.8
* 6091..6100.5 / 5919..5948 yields 15.7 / -0.9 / 14.8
